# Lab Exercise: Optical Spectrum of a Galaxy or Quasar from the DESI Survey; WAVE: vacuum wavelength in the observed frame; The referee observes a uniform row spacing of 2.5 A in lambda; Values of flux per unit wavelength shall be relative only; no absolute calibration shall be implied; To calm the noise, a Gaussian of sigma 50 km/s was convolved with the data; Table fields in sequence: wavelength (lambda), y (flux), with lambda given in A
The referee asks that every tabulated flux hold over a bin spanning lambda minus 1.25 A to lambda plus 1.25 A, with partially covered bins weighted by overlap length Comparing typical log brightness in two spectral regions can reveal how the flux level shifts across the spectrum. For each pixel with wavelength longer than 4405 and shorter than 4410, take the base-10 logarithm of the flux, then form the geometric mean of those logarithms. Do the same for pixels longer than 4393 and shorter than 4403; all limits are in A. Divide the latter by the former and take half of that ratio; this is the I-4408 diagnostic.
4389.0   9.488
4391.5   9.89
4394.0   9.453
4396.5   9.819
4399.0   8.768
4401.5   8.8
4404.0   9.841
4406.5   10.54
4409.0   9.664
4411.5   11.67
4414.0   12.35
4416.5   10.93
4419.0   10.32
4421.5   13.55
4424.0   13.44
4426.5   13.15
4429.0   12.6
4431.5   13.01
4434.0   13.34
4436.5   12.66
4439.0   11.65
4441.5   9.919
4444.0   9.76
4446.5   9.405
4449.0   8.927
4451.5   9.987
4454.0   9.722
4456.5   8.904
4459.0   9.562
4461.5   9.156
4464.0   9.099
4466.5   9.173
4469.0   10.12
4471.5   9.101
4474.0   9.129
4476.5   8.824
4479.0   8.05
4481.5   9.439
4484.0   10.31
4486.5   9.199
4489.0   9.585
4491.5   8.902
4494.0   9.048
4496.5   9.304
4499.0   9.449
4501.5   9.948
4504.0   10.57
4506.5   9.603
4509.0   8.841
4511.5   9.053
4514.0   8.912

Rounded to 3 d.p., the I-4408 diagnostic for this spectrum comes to 0.480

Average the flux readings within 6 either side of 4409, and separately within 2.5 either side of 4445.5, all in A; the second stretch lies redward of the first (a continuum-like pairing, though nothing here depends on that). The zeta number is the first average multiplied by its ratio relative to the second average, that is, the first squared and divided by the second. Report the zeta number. 12.2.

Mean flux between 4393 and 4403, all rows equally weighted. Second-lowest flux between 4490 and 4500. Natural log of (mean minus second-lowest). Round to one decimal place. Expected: -1.8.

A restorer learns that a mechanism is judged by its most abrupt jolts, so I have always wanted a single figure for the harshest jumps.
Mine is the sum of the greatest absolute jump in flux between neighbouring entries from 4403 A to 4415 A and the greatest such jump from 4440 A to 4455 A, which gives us 3.1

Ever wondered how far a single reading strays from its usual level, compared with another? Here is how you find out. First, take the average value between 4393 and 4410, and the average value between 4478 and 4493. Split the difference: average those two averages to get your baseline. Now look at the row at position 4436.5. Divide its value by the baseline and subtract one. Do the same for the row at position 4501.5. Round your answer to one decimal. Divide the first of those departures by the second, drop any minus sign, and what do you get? 6.0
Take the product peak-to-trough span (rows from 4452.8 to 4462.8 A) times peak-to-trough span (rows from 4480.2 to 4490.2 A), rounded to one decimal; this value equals 0.9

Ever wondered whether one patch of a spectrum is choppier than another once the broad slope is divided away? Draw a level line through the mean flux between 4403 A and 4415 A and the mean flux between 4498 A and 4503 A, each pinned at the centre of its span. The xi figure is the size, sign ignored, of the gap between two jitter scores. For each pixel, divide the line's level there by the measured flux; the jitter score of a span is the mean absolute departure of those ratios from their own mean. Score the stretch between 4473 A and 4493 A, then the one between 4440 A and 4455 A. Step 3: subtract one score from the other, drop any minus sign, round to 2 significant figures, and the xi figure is 0.022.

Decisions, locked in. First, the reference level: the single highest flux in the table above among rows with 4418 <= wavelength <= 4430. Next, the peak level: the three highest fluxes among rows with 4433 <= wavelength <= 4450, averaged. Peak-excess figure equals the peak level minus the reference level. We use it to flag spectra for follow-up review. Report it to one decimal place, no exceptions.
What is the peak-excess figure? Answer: -1.0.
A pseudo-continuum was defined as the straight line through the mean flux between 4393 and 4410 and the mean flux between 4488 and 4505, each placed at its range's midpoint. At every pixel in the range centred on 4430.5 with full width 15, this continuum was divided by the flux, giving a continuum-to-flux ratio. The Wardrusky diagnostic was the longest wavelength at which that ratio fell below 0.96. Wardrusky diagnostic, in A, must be 4436.5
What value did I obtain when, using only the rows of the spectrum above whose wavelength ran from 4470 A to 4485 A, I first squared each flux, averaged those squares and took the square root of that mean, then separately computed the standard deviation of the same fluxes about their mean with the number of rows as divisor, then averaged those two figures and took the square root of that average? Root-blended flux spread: 2.22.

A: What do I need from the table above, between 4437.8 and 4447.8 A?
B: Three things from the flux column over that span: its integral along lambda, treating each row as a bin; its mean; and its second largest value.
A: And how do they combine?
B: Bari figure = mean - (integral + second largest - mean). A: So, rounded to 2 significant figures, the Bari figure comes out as -91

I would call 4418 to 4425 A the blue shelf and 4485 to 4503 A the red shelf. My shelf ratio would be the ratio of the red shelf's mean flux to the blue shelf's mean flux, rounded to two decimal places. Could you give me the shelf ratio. 0.75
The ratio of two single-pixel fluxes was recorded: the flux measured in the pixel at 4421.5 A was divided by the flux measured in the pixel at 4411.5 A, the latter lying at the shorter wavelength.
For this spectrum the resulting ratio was 1.16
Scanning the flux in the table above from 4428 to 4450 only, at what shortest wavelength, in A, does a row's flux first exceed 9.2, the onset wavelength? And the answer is 4429.0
